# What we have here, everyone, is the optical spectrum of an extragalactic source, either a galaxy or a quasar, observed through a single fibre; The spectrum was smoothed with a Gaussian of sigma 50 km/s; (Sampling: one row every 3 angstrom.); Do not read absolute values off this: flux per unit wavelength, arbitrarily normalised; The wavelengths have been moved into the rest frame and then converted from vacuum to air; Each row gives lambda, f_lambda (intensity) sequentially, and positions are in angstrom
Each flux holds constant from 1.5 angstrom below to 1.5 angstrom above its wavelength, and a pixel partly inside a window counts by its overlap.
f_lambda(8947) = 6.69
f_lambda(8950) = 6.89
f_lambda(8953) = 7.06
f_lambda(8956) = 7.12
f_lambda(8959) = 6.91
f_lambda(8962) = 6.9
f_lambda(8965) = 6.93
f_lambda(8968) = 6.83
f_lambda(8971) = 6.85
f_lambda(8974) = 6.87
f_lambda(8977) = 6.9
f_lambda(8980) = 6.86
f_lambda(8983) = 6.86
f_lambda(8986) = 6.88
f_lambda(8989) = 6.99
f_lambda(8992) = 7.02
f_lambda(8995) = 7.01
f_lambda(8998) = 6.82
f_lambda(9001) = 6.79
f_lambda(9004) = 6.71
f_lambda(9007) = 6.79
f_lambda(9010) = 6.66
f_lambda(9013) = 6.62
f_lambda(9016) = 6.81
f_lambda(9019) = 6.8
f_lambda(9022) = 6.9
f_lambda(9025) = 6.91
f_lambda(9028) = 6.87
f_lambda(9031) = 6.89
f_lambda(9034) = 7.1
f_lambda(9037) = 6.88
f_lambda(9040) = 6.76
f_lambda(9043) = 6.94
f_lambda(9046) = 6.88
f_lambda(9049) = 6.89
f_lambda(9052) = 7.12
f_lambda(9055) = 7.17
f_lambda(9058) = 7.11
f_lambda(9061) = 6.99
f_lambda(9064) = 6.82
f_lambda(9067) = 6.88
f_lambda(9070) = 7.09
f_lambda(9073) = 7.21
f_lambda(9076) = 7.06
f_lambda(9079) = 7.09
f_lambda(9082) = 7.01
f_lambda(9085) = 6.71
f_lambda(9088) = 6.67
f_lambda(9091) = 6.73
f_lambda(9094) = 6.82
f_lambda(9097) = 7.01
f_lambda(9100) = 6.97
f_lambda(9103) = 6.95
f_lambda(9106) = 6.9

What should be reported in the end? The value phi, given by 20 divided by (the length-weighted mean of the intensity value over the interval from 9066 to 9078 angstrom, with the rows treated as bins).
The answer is 2.83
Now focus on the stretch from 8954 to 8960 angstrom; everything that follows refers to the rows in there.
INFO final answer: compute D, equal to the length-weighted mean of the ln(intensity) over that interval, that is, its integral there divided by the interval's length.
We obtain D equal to 1.95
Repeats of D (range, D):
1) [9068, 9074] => 1.96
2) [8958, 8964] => 1.93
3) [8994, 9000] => 1.93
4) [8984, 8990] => 1.93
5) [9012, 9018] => 1.91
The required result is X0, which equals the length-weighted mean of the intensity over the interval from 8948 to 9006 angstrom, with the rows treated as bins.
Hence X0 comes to 6.90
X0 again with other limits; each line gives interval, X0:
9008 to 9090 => 6.92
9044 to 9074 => 7.01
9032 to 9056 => 6.96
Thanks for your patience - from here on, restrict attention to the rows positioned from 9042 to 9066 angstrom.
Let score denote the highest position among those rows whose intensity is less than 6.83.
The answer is 9064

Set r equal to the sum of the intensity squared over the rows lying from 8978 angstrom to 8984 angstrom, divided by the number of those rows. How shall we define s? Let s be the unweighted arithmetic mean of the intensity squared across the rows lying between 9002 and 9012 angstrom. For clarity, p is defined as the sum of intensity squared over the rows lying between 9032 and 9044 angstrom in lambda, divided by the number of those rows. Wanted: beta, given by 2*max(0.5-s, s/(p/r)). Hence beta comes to 89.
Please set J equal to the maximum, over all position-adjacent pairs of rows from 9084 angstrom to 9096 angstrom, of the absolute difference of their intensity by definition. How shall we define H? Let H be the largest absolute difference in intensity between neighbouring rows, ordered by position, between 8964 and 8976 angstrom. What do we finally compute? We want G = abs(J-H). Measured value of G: 0.01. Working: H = 0.10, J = 0.09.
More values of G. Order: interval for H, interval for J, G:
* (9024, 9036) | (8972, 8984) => 0.17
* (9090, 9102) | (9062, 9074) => 0.02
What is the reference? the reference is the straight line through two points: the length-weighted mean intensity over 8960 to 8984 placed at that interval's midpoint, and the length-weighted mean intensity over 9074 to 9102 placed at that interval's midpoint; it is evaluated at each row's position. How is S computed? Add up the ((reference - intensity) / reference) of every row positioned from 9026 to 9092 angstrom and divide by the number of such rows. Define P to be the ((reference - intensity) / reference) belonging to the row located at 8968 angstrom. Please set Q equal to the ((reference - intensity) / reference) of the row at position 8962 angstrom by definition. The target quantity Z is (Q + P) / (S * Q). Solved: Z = 95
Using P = 0.007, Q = -0.004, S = -0.0076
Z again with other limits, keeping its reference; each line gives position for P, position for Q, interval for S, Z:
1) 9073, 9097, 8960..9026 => 892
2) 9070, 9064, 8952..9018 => -1513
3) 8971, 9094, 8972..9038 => 391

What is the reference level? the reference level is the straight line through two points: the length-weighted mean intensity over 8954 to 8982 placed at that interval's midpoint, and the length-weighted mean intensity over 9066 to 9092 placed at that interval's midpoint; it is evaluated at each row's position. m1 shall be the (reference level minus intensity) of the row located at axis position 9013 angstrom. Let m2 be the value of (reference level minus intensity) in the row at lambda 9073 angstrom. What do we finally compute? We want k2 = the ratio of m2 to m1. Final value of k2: -0.9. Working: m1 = 0.30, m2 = -0.27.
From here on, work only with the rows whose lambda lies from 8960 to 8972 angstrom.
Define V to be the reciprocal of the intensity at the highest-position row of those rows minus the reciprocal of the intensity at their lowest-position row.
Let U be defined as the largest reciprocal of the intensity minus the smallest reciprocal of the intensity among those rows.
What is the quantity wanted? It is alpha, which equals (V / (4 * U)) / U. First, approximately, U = 0.002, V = 0.001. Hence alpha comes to 59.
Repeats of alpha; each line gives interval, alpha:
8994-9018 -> 15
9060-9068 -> 45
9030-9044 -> -5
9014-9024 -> -105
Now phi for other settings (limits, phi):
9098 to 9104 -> 2.87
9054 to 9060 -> 2.81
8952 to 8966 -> 2.86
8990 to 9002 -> 2.89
